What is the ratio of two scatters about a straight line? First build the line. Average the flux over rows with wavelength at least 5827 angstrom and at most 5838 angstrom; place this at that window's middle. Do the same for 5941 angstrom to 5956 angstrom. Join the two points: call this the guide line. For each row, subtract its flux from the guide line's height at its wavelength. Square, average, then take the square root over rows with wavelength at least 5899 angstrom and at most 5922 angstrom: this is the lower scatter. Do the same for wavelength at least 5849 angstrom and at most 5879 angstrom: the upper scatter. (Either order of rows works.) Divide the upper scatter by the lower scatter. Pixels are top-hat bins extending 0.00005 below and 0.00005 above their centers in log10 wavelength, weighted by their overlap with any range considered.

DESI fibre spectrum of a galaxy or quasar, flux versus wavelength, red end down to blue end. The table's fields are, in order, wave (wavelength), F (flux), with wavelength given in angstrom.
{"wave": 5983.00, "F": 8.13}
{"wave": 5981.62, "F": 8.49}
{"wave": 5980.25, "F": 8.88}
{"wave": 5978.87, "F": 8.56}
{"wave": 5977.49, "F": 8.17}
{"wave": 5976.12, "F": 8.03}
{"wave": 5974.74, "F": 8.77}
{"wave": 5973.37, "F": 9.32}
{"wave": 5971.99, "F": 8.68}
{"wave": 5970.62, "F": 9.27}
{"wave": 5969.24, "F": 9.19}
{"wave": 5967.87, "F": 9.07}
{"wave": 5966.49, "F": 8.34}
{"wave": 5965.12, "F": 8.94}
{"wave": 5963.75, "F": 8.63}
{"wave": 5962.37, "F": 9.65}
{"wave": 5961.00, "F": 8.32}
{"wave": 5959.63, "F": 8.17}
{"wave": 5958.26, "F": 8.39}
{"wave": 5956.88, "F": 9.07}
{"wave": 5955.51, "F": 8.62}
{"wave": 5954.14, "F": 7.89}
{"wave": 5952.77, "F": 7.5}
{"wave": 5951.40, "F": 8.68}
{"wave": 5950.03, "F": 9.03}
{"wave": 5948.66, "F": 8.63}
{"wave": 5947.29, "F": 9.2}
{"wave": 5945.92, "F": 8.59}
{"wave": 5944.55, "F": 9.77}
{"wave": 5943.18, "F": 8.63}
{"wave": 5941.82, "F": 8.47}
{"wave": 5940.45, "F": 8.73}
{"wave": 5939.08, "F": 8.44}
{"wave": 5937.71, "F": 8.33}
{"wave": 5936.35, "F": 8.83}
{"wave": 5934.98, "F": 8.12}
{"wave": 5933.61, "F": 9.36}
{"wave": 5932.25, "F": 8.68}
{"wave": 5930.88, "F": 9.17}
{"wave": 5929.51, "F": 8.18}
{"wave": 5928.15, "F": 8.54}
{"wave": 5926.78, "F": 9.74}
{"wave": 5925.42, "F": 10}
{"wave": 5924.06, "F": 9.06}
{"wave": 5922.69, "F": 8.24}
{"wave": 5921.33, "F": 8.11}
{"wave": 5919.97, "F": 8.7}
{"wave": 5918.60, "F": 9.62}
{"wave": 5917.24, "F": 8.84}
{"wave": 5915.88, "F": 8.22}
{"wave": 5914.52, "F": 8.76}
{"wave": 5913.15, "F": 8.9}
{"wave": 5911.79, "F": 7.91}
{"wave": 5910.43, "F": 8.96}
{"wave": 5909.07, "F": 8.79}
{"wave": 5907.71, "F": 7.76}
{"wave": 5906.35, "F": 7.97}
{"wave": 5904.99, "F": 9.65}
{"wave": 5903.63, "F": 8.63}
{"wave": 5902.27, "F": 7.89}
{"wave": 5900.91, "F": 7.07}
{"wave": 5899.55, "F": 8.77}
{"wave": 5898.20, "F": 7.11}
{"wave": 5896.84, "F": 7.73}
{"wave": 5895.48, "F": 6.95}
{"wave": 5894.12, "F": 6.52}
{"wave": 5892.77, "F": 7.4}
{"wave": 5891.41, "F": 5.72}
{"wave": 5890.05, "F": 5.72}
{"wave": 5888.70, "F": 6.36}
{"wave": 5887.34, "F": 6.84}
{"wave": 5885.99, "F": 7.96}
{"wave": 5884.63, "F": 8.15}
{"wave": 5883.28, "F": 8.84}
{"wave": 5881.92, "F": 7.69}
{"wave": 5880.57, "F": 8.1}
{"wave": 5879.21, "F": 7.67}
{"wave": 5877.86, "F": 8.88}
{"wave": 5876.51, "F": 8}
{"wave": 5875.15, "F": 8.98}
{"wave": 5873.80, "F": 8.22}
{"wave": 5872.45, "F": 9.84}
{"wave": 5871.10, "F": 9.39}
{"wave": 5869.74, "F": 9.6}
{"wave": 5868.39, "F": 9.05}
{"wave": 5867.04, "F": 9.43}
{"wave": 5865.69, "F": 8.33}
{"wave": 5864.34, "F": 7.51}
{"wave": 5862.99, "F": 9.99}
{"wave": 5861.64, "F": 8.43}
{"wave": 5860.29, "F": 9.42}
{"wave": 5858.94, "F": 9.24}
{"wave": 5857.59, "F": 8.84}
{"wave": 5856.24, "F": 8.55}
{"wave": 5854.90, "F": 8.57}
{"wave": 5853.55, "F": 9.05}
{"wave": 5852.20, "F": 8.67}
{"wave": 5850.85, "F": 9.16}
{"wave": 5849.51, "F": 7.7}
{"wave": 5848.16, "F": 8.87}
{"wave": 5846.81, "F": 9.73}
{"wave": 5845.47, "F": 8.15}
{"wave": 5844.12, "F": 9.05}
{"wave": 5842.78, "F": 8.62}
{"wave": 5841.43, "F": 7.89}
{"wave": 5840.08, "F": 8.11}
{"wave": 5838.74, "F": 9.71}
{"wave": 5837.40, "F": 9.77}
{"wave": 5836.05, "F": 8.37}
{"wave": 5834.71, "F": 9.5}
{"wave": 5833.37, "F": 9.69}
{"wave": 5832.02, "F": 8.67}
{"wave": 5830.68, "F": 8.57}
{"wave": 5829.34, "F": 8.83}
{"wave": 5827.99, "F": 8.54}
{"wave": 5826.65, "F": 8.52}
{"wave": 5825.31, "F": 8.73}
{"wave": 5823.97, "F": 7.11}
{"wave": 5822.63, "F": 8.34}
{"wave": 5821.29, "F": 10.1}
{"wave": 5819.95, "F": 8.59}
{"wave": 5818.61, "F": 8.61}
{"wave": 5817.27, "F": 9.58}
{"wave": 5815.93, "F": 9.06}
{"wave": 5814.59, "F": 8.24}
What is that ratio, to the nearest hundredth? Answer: 0.92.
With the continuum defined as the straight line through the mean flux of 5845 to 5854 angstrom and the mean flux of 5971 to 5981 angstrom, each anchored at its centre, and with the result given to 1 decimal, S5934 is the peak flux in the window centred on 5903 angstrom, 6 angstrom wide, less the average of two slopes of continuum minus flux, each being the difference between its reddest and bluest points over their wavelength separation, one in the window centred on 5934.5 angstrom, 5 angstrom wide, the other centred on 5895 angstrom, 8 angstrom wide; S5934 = 9.8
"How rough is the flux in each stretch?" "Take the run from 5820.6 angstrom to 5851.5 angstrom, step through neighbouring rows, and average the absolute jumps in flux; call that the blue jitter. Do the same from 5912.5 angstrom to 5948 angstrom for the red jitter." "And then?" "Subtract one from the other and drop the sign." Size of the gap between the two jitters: 0.20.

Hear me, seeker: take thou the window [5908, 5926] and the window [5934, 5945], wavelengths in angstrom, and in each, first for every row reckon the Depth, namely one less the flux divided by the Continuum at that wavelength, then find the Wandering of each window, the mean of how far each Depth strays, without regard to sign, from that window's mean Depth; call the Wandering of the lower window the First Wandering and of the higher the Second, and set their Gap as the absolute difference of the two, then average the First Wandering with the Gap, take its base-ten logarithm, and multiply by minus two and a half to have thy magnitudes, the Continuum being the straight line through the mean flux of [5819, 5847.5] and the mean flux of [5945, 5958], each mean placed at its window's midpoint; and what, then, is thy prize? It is 3.8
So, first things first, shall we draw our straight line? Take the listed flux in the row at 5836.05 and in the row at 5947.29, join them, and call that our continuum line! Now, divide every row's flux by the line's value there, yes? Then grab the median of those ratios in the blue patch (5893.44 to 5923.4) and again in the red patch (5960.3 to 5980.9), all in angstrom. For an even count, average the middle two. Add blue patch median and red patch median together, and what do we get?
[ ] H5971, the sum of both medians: 1.85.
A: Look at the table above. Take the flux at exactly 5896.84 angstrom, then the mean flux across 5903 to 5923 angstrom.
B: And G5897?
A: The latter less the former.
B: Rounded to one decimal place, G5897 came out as 0.9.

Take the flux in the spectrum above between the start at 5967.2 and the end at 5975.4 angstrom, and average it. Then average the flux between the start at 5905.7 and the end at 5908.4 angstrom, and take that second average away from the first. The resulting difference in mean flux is 1.2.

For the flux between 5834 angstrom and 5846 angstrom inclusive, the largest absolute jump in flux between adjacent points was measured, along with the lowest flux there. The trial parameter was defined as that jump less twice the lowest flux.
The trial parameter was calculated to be -14.2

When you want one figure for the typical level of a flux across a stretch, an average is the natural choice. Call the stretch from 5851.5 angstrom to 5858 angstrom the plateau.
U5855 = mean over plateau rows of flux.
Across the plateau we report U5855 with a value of 8.7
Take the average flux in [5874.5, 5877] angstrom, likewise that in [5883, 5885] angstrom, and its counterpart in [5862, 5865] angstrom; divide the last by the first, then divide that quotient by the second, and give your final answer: 0.121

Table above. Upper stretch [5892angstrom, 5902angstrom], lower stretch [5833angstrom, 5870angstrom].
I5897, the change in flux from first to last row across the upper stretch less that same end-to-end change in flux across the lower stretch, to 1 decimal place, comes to -0.2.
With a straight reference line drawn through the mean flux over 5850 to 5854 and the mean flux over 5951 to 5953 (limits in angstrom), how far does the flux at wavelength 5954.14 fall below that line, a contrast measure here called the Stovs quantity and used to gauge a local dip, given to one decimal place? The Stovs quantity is 0.2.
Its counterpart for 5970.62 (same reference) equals -1.3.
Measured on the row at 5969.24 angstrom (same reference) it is -1.2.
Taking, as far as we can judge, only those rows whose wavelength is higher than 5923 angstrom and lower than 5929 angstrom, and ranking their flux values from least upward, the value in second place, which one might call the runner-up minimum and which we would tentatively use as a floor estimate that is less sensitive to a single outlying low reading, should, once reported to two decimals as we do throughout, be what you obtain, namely 9.06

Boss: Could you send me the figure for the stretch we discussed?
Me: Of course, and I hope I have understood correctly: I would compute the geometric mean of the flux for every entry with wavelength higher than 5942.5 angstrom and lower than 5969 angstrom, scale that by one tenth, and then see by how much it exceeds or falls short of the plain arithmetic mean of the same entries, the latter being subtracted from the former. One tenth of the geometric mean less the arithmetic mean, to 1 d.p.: -7.8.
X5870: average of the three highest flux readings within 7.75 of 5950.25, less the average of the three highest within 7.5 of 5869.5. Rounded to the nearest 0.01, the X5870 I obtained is -0.46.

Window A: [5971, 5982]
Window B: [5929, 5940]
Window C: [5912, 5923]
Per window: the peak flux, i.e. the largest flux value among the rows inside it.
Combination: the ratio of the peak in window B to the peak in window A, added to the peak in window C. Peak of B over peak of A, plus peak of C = 10.6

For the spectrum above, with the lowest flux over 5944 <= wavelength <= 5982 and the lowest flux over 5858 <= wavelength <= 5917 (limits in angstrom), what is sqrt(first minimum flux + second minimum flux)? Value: 3.6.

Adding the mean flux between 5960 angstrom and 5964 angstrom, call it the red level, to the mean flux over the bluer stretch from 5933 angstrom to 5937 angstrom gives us 17.6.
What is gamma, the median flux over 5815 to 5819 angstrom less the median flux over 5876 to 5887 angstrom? 1.0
